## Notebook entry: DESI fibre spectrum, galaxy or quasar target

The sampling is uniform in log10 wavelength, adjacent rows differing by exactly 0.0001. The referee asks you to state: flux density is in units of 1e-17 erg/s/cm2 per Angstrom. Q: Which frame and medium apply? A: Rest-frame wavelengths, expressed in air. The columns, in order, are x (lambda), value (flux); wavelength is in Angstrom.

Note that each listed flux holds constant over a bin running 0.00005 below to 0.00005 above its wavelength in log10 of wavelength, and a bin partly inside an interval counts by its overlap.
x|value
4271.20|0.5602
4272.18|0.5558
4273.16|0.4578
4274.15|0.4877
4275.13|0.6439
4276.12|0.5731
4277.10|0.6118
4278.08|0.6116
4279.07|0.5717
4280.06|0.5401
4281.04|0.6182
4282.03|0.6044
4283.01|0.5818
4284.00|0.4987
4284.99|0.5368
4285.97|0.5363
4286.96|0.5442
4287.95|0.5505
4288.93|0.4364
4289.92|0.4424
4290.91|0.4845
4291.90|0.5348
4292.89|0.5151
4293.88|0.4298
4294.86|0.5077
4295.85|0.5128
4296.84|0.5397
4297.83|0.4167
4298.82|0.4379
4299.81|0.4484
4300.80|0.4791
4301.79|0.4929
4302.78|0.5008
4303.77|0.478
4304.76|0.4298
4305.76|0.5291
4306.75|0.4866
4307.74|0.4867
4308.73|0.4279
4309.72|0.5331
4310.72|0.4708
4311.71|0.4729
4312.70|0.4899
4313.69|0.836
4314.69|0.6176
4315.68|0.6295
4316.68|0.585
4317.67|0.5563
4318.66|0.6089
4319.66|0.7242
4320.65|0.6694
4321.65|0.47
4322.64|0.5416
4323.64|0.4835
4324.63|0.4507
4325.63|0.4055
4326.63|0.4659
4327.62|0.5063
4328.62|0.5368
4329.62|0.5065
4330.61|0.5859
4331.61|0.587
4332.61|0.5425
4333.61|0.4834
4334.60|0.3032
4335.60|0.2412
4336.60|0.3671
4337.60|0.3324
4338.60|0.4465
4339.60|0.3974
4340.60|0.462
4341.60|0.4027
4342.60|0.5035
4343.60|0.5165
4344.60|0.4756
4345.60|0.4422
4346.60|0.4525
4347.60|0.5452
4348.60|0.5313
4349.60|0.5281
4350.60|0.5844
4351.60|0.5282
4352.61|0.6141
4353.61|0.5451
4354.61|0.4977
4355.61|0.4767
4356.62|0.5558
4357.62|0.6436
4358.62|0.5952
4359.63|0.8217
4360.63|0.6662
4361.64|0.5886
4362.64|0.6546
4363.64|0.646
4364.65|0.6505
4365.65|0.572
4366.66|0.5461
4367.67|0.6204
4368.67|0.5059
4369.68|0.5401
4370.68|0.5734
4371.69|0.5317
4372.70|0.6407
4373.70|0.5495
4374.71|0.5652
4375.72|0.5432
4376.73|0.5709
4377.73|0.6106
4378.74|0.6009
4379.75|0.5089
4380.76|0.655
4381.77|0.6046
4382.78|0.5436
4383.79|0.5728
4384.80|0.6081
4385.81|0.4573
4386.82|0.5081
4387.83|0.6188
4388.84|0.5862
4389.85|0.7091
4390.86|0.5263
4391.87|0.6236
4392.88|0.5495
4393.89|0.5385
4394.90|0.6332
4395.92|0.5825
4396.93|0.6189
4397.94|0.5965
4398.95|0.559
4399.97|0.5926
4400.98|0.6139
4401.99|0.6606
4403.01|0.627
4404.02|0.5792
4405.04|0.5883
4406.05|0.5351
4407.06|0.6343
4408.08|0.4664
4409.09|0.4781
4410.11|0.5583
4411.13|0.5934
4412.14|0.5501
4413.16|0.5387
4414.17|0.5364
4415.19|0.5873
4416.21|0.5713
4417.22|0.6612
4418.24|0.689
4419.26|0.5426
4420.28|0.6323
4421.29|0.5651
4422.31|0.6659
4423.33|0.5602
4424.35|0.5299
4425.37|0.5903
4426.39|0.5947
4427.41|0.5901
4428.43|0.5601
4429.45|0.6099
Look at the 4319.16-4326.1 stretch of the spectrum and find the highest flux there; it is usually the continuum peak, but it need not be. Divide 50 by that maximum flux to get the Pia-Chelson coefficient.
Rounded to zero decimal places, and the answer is 69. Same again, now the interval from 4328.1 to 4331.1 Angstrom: 85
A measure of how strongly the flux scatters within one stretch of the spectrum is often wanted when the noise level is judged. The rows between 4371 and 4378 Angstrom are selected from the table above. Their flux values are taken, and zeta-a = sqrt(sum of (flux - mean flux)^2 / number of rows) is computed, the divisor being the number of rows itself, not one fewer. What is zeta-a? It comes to 0.036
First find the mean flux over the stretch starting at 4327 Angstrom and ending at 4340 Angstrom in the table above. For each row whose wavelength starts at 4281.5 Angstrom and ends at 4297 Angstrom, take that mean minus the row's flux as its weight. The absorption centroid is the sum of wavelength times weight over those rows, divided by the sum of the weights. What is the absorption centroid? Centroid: 4288.0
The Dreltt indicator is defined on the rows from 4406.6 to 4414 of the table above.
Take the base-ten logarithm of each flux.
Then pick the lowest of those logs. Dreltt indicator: -0.33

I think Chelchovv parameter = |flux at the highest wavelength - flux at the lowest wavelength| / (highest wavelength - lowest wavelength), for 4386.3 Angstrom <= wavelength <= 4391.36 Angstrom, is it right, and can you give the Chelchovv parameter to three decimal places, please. 0.005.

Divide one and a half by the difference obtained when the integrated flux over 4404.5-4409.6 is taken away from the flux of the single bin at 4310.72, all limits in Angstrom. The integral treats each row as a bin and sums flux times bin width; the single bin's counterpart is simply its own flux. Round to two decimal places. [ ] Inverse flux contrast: -0.66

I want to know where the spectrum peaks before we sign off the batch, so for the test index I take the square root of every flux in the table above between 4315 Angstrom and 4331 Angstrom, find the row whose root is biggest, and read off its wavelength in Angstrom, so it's 4319.66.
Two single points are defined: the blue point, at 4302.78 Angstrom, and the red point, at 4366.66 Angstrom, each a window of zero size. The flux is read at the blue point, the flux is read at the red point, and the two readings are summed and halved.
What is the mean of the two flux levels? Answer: 0.52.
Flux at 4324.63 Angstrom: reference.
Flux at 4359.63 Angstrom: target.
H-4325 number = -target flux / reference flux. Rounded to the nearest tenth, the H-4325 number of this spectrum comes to -1.8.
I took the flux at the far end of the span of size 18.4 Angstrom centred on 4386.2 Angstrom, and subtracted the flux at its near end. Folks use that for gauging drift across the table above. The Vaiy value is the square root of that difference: 0.15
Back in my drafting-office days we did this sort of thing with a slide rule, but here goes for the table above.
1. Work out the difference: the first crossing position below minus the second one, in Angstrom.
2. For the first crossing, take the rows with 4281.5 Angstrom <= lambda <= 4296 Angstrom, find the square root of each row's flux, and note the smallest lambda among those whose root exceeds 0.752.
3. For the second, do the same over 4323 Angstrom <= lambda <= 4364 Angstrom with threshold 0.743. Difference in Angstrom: -48.6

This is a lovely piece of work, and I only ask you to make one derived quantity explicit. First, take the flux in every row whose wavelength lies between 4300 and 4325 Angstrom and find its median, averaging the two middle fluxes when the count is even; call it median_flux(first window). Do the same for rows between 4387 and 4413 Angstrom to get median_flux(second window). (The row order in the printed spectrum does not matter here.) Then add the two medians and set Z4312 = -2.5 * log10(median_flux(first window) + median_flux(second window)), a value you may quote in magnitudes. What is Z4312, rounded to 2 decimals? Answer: -0.08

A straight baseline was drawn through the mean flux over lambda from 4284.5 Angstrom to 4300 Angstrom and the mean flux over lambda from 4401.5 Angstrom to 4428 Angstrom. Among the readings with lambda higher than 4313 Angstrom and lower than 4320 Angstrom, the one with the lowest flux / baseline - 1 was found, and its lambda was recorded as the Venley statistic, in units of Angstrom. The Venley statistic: 4317.67 Angstrom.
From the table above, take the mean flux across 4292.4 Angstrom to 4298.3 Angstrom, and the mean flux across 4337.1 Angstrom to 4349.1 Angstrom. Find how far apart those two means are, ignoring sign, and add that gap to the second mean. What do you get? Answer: 0.49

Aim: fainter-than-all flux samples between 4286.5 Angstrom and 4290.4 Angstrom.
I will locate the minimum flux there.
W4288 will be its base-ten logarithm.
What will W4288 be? -0.360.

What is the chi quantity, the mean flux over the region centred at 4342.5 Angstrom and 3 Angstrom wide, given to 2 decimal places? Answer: 0.47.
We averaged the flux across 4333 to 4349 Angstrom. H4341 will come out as 0.43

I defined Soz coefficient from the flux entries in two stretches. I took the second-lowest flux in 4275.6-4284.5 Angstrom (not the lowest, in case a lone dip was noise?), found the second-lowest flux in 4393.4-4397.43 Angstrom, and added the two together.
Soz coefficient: 1.123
